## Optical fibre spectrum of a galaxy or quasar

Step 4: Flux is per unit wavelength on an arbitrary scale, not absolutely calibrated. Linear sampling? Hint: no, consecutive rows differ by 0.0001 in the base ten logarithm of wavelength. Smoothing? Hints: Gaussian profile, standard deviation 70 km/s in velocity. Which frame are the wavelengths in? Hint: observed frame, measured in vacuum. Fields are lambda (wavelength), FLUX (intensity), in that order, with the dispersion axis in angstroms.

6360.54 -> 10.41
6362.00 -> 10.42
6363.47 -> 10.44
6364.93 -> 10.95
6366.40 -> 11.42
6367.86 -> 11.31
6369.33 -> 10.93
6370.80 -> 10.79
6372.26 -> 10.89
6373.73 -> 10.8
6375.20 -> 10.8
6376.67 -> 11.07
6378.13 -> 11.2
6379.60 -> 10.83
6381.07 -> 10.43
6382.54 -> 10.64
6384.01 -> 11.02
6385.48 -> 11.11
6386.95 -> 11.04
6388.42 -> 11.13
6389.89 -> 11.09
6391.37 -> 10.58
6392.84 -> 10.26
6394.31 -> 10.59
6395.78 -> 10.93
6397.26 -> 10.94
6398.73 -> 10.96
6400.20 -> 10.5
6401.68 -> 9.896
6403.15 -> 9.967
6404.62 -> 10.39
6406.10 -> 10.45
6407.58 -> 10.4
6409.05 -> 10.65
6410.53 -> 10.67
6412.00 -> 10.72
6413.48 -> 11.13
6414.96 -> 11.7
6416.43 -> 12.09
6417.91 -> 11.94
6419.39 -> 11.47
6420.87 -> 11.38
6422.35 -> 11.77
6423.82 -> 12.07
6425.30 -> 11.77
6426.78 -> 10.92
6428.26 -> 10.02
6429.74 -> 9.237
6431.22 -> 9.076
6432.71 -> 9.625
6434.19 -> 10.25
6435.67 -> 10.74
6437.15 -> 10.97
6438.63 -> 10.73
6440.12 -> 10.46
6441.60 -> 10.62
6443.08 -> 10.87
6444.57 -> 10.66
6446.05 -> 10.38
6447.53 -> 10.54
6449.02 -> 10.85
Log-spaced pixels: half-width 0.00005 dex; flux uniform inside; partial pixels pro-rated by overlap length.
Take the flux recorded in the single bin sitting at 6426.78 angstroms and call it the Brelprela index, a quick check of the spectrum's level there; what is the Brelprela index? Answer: 10.92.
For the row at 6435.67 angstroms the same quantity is 10.74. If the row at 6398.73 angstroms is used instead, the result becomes 10.96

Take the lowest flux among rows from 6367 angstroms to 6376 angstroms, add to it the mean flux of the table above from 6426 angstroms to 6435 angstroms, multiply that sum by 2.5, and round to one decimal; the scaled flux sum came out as 51.6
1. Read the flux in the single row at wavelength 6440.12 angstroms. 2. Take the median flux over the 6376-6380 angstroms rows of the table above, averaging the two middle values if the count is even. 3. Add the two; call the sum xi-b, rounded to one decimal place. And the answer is 21.5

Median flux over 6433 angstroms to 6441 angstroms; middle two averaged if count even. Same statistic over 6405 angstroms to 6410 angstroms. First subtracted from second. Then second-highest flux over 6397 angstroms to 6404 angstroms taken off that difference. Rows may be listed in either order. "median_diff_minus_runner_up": -11.2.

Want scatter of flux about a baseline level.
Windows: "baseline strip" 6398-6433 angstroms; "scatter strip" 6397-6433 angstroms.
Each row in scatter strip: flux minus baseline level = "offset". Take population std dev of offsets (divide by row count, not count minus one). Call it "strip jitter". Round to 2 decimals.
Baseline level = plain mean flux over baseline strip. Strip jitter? 0.84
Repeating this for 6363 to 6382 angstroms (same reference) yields 0.28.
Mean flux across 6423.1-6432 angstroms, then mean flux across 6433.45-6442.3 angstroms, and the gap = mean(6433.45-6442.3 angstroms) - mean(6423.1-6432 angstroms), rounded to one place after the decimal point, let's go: 0.1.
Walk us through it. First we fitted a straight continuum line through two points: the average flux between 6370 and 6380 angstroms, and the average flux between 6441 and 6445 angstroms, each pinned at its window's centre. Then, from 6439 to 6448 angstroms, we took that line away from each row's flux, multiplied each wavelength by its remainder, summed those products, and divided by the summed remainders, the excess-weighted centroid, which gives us 6444.2 angstroms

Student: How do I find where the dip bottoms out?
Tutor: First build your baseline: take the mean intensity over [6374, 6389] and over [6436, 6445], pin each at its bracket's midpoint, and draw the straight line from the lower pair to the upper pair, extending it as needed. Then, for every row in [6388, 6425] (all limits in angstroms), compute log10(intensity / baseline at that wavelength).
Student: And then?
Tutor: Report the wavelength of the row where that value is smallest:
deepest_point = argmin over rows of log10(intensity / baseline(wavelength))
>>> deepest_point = 6401.68 angstroms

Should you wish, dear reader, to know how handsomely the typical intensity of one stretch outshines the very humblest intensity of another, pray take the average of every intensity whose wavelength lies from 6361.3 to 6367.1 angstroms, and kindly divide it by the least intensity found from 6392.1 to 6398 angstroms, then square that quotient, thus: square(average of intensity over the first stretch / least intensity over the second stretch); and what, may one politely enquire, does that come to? 1.1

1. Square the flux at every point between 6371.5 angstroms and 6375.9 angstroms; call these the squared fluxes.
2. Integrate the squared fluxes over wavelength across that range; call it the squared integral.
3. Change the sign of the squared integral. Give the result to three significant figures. -516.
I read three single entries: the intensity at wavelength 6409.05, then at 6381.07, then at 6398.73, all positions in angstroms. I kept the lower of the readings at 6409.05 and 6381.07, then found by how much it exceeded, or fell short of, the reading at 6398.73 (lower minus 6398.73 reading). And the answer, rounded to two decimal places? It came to -0.53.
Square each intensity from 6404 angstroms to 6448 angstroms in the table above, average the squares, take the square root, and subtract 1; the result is 9.82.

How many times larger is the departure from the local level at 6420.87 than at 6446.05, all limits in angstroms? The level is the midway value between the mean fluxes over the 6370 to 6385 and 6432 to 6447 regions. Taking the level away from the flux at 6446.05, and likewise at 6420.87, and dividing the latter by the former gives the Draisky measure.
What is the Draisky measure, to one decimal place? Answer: -2.2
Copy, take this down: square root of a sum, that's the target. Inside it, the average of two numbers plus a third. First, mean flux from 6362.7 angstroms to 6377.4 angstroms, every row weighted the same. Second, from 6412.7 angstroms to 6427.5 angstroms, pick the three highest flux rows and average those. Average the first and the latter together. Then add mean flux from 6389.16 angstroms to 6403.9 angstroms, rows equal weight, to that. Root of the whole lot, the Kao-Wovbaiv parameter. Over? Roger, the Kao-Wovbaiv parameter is 4.70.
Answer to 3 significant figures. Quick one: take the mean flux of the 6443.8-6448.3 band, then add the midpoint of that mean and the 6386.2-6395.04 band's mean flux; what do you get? 21.2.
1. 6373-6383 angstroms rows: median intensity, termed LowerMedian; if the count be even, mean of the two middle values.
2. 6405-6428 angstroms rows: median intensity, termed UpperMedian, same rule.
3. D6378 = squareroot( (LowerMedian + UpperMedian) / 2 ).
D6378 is 3.33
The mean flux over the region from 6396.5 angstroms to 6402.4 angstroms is 10.6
